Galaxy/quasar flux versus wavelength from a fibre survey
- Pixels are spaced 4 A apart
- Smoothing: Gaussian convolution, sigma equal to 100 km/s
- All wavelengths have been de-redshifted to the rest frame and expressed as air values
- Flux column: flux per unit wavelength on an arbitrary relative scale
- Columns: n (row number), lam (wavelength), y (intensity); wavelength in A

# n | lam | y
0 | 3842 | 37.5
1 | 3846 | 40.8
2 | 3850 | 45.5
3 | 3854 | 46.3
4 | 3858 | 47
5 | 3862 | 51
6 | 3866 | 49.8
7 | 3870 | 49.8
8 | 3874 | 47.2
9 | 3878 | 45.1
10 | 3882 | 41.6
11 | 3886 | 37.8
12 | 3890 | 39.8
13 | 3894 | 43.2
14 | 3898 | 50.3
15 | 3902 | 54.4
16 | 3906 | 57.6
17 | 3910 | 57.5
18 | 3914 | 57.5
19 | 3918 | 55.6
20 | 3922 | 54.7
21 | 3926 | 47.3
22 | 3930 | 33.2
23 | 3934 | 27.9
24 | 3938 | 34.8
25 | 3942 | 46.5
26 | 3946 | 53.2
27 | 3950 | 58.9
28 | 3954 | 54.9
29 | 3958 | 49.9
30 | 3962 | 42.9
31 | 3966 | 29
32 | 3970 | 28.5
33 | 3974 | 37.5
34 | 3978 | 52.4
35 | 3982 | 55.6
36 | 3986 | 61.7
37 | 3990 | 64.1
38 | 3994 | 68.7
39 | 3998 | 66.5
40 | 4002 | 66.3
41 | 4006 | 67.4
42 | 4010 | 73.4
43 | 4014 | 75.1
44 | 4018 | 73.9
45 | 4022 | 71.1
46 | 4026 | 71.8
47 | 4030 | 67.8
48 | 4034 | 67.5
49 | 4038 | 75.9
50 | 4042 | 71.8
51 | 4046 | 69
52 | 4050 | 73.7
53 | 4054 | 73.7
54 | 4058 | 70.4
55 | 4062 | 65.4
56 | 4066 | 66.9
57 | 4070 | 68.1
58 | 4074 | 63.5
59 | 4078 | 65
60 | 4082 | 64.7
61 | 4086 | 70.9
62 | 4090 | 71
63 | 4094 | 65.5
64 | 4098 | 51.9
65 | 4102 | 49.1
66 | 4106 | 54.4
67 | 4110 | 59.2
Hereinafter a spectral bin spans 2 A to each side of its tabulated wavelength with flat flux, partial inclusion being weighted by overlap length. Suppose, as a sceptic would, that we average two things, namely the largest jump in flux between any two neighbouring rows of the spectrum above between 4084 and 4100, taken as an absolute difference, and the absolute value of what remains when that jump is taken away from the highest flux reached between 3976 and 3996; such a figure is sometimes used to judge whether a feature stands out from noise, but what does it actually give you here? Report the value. 34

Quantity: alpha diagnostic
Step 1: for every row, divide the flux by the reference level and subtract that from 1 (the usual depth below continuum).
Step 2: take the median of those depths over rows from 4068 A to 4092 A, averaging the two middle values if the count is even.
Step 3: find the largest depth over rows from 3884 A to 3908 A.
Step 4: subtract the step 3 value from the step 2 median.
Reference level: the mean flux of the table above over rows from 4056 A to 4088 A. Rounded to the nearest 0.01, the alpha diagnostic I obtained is -0.43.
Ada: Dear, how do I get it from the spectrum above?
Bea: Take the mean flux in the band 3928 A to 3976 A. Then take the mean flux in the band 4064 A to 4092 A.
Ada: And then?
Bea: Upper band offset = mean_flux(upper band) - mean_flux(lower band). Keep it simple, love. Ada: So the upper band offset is 26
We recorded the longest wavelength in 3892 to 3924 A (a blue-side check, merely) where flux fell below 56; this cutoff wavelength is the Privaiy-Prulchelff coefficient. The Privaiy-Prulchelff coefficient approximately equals 3922 A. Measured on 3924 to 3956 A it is 3954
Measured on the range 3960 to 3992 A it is 3982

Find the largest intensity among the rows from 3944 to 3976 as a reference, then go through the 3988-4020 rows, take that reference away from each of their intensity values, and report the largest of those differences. 16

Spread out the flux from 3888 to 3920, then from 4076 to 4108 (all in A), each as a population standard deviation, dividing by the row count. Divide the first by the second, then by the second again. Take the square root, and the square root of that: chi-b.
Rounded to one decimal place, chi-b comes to 0.6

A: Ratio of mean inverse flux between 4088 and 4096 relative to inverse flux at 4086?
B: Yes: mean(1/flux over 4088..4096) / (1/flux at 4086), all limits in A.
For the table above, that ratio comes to 1.04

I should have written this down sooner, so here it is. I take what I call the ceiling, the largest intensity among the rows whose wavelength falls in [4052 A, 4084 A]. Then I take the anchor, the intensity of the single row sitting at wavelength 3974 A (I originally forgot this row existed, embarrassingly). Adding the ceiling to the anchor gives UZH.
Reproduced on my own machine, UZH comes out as 111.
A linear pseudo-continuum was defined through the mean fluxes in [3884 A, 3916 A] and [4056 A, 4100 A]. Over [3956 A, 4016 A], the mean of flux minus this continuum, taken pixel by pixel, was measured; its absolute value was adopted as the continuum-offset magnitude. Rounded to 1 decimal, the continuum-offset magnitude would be 1.6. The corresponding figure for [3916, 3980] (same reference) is 9.9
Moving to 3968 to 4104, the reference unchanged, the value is 2.9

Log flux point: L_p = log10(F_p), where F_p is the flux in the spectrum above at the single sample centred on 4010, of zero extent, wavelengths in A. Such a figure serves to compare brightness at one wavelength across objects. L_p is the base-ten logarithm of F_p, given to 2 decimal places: 1.87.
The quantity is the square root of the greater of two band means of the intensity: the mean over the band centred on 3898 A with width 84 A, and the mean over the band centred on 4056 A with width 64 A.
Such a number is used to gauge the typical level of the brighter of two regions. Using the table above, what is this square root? 8.31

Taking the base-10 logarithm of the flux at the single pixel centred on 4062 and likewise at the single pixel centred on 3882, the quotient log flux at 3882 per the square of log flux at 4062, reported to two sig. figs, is 0.49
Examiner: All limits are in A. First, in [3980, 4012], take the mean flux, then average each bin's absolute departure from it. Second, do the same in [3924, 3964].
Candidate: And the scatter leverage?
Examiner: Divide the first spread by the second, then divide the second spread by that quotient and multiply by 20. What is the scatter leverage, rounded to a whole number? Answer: 359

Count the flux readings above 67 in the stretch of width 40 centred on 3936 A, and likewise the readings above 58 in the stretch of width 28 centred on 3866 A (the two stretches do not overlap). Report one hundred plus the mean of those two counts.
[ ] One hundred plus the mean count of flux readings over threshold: 100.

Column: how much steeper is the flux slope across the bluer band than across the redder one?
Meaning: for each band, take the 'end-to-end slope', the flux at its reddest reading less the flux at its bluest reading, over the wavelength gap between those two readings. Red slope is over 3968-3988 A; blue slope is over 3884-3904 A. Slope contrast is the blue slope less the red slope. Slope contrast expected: -1.0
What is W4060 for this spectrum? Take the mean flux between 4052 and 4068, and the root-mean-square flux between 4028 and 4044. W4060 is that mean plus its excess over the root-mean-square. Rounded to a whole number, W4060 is 67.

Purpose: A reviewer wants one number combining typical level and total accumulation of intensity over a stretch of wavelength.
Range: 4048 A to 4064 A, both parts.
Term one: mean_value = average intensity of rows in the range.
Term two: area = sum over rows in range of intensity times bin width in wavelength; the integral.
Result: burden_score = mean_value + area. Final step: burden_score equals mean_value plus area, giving 1204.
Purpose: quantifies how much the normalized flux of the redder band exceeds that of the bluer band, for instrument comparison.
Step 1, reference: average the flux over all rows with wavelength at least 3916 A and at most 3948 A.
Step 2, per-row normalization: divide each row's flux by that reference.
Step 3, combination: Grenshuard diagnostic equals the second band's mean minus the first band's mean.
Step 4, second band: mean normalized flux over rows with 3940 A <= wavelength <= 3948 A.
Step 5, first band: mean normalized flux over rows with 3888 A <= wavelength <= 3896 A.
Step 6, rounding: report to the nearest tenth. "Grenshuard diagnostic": 0.2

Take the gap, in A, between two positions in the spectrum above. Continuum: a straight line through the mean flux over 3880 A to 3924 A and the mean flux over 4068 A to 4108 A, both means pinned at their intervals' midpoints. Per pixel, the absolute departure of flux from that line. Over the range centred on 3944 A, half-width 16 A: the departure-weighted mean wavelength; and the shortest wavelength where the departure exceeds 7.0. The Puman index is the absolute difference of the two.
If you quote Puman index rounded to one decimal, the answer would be 7.3 A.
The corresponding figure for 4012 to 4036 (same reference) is 8.3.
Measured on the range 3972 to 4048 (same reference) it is 39.4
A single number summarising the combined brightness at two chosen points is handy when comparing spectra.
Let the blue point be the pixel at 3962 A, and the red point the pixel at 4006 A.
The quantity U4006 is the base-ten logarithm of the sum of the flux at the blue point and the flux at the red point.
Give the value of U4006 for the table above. 2.04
